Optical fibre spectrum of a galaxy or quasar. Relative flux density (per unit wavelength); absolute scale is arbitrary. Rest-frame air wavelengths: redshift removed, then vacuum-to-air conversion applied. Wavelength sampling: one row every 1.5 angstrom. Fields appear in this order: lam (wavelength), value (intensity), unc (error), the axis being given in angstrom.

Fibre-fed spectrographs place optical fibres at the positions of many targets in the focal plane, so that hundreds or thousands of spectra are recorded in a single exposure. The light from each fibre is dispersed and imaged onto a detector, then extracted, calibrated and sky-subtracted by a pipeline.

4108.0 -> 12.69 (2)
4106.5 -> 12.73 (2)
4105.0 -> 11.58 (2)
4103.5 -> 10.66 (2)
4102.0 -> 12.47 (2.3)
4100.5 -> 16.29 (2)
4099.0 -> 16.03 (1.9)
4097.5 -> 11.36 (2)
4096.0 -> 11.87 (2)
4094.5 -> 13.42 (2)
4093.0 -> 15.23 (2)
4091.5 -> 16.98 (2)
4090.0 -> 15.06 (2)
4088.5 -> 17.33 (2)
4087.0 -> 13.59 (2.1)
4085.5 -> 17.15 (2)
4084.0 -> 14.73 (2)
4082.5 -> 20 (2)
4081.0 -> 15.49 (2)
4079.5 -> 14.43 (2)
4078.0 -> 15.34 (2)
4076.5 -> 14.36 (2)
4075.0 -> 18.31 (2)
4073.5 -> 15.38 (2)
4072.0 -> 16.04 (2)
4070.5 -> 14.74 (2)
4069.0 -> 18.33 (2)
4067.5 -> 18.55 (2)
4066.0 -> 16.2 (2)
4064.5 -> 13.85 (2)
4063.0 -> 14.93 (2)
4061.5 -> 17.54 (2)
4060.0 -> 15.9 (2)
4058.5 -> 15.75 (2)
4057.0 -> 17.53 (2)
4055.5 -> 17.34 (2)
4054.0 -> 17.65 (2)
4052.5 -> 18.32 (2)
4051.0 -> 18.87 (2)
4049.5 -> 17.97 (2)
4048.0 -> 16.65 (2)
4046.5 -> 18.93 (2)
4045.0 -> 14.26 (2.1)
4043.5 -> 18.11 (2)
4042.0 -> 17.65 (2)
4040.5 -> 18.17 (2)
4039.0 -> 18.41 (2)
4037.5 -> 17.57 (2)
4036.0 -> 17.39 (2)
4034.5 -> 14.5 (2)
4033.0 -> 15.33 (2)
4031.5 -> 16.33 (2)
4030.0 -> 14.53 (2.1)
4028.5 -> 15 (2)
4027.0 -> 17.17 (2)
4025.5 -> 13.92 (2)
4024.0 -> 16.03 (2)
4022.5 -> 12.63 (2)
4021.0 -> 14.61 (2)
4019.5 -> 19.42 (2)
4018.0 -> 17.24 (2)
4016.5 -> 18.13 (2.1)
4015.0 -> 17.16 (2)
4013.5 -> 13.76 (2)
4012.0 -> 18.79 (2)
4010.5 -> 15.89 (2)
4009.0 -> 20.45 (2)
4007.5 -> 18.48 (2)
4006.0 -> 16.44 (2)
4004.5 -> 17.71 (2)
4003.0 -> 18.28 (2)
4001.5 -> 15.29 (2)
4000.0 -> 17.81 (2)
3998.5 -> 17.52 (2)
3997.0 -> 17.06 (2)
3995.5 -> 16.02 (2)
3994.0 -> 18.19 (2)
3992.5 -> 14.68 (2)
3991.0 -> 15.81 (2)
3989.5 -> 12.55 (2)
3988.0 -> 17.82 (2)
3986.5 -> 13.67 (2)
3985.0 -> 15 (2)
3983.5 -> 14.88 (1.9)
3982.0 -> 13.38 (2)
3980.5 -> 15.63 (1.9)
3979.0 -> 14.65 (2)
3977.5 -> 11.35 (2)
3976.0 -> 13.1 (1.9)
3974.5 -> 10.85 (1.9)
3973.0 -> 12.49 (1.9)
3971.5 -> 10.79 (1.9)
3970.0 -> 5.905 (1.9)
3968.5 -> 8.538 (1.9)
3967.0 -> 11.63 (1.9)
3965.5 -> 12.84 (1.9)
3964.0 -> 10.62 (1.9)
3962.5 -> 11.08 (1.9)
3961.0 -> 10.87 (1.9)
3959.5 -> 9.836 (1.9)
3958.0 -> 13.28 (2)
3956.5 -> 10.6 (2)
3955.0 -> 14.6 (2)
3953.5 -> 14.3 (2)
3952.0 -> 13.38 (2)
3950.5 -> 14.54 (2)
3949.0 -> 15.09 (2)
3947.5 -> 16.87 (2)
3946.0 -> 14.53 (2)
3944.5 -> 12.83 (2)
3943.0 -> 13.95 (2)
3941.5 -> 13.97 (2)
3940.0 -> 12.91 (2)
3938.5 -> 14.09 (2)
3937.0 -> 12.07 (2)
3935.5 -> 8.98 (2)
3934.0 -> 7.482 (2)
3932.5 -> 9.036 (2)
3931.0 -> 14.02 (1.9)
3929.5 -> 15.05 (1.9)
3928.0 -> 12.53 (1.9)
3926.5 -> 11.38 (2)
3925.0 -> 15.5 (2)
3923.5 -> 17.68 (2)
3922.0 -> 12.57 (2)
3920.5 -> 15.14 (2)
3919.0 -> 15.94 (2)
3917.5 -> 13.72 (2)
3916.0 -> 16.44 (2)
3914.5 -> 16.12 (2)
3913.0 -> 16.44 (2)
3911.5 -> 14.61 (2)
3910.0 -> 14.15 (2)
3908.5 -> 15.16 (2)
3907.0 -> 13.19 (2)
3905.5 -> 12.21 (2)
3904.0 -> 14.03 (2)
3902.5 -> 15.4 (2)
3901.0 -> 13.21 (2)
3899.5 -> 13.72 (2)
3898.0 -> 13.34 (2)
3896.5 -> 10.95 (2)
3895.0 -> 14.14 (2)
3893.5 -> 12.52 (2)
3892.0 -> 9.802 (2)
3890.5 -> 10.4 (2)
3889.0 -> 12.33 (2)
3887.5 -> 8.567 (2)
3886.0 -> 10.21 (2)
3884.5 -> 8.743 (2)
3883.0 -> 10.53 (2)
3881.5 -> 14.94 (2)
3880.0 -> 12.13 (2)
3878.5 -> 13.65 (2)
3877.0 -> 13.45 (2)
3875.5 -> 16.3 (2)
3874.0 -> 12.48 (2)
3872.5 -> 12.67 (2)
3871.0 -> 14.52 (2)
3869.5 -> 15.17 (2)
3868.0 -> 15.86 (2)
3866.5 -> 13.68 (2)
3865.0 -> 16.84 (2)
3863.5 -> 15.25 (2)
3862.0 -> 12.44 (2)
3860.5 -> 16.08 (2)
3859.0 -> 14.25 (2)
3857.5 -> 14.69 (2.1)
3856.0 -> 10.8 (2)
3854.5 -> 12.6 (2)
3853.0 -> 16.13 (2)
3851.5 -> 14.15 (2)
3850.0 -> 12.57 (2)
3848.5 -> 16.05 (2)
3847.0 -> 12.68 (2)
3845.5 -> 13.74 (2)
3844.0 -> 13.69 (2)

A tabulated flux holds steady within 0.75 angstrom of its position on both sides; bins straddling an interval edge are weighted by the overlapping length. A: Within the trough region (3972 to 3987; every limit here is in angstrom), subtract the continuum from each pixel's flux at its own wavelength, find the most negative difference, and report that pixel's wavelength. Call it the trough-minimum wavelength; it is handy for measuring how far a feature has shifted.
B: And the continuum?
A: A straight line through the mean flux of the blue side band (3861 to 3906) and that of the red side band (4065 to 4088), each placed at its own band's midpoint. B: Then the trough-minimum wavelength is 3974.5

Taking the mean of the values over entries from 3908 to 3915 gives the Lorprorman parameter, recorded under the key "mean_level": 15.3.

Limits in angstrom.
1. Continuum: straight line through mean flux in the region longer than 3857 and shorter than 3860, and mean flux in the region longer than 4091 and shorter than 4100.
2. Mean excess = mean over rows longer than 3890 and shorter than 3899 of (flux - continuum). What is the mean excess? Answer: -2.6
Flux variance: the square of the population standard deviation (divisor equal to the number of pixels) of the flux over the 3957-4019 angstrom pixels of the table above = 10.2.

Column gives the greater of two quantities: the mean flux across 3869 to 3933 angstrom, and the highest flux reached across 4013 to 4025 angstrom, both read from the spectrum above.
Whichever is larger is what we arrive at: 19.4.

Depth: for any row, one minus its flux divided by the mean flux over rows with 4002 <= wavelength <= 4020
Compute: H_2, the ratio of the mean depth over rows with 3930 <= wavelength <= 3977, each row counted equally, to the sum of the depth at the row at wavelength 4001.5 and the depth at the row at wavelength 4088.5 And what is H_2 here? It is 2.1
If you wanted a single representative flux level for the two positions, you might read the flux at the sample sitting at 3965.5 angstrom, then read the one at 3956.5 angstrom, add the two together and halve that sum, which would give 11.7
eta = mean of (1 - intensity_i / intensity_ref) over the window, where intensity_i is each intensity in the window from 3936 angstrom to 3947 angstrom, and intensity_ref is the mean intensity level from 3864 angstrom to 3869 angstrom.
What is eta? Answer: 0.13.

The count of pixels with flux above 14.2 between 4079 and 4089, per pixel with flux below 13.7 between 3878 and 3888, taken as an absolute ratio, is 1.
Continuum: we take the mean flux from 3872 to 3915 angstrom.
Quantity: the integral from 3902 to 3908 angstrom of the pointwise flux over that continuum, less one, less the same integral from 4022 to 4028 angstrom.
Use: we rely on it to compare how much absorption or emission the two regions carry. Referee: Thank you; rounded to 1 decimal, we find -0.6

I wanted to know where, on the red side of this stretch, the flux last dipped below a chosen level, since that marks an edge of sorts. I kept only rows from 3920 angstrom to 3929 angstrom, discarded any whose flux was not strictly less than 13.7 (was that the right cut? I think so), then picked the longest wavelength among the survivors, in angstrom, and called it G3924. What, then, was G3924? 3928.0 angstrom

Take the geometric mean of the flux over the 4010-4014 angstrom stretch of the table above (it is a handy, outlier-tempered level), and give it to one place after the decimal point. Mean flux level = 16.0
